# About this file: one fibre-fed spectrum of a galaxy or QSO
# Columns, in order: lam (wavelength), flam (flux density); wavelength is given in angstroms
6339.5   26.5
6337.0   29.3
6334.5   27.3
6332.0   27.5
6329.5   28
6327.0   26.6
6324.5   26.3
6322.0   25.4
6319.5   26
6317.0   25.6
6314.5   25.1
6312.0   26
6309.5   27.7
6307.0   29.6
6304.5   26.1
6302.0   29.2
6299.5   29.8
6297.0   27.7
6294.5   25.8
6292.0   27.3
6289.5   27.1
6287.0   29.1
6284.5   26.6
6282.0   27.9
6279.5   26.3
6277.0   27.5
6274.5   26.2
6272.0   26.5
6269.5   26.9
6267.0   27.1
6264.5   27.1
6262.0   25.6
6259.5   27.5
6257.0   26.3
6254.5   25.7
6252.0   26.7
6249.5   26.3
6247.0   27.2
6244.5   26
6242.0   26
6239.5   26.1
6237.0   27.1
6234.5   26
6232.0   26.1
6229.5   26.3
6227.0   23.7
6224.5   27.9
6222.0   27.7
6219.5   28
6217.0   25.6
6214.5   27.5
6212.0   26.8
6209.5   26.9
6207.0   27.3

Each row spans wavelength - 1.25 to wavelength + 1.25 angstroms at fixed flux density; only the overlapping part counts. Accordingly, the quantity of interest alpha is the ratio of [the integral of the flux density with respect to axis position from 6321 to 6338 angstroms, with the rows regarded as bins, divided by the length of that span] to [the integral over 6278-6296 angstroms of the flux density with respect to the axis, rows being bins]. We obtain 0.0556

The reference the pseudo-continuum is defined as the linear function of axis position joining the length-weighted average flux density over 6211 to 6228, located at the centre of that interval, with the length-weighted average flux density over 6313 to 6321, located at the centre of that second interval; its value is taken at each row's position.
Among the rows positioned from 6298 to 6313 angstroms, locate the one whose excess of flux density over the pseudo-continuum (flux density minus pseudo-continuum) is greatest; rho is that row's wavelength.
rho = 6299.5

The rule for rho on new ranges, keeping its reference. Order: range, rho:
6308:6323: 6309.5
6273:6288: 6287.0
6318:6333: 6329.5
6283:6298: 6287.0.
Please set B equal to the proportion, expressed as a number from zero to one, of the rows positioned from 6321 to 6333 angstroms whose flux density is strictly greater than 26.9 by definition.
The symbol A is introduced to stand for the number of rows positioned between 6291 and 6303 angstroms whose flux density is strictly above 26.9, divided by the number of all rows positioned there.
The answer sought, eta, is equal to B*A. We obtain 0.32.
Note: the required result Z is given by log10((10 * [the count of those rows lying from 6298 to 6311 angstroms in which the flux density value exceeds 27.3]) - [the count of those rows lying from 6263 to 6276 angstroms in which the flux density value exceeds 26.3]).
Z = 1.56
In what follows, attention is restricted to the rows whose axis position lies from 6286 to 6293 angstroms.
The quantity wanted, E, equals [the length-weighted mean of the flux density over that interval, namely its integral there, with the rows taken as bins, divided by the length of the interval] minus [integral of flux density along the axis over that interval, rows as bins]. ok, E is -167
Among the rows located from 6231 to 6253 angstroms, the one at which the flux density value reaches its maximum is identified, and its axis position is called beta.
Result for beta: 6247.0 angstroms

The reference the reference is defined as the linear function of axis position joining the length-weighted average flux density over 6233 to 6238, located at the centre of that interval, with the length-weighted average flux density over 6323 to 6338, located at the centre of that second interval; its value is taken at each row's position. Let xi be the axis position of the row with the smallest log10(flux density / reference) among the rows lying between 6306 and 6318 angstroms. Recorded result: 6314.5 angstroms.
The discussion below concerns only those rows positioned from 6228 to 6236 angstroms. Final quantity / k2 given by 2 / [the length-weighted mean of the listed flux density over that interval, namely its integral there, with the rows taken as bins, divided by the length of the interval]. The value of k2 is 0.0767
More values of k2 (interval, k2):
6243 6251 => 0.0755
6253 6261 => 0.0755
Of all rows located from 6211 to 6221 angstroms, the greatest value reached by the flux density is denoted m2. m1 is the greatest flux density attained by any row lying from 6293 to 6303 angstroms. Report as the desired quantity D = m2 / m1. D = 0.940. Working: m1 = 29.8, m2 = 28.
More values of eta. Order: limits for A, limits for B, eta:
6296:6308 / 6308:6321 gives 0.16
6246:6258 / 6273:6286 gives 0.08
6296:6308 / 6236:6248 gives 0.32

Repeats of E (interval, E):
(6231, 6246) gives -367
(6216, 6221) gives -108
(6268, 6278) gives -241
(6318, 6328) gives -234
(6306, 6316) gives -243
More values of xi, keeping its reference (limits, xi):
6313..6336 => 6314.5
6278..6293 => 6279.5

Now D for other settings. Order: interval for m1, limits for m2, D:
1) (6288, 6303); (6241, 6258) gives 0.913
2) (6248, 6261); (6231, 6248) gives 0.989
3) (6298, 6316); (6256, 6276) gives 0.923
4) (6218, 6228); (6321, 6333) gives 1.000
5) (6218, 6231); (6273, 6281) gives 0.982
